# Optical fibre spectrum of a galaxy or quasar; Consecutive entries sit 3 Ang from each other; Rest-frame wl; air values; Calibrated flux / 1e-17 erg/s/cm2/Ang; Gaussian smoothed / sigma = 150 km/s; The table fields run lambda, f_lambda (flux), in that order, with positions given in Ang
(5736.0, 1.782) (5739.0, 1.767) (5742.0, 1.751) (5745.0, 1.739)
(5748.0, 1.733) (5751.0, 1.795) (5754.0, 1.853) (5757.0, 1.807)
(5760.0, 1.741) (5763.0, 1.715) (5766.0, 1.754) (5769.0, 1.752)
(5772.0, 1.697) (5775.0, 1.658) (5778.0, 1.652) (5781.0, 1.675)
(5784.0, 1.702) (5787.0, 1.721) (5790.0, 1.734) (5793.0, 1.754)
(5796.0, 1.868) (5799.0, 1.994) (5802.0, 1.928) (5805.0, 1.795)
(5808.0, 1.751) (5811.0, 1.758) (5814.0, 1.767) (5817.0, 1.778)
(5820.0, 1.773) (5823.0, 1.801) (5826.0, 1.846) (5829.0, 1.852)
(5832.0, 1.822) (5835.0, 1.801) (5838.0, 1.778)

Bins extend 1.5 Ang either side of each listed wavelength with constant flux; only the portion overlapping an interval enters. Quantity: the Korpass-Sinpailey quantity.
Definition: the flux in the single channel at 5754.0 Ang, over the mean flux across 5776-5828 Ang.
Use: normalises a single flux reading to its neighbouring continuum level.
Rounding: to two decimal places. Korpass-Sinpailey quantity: 1.04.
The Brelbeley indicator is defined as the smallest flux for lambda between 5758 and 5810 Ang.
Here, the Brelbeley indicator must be 1.652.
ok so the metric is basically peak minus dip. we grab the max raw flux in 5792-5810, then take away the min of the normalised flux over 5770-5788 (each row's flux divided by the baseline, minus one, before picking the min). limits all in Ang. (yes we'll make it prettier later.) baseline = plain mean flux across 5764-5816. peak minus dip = 2.06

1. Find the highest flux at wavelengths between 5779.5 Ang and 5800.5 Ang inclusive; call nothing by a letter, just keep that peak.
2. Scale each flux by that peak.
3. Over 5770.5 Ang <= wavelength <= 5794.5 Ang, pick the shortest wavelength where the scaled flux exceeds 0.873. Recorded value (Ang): 5793.0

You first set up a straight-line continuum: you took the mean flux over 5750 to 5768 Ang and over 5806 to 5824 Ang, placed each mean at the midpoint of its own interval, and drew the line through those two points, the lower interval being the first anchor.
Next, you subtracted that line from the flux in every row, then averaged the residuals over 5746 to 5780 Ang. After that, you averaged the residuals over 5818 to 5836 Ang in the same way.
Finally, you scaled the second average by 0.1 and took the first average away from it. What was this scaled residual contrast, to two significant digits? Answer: 0.040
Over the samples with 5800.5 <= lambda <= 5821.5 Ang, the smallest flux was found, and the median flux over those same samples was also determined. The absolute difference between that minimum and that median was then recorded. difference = 0.022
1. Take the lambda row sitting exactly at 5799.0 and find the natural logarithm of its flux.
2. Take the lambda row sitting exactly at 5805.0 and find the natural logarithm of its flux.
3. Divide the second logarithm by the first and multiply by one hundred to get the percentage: 85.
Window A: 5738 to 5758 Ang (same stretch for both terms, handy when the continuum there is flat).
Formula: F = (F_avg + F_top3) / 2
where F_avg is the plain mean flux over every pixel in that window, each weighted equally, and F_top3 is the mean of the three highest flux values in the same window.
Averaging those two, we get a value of 1.80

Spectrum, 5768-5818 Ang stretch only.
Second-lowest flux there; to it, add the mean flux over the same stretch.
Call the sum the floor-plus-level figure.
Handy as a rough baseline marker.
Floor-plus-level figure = 3.42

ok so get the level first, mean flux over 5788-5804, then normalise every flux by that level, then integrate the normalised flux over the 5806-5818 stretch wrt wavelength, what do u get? 11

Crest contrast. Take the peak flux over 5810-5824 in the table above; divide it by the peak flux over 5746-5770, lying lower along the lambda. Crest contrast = 0.97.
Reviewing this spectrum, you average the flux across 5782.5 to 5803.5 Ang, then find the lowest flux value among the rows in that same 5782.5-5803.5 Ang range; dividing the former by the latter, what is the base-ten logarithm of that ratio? 0.028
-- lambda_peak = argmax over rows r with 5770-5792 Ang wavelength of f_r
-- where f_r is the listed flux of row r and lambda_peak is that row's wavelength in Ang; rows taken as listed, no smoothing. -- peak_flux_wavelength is 5790.0 Ang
